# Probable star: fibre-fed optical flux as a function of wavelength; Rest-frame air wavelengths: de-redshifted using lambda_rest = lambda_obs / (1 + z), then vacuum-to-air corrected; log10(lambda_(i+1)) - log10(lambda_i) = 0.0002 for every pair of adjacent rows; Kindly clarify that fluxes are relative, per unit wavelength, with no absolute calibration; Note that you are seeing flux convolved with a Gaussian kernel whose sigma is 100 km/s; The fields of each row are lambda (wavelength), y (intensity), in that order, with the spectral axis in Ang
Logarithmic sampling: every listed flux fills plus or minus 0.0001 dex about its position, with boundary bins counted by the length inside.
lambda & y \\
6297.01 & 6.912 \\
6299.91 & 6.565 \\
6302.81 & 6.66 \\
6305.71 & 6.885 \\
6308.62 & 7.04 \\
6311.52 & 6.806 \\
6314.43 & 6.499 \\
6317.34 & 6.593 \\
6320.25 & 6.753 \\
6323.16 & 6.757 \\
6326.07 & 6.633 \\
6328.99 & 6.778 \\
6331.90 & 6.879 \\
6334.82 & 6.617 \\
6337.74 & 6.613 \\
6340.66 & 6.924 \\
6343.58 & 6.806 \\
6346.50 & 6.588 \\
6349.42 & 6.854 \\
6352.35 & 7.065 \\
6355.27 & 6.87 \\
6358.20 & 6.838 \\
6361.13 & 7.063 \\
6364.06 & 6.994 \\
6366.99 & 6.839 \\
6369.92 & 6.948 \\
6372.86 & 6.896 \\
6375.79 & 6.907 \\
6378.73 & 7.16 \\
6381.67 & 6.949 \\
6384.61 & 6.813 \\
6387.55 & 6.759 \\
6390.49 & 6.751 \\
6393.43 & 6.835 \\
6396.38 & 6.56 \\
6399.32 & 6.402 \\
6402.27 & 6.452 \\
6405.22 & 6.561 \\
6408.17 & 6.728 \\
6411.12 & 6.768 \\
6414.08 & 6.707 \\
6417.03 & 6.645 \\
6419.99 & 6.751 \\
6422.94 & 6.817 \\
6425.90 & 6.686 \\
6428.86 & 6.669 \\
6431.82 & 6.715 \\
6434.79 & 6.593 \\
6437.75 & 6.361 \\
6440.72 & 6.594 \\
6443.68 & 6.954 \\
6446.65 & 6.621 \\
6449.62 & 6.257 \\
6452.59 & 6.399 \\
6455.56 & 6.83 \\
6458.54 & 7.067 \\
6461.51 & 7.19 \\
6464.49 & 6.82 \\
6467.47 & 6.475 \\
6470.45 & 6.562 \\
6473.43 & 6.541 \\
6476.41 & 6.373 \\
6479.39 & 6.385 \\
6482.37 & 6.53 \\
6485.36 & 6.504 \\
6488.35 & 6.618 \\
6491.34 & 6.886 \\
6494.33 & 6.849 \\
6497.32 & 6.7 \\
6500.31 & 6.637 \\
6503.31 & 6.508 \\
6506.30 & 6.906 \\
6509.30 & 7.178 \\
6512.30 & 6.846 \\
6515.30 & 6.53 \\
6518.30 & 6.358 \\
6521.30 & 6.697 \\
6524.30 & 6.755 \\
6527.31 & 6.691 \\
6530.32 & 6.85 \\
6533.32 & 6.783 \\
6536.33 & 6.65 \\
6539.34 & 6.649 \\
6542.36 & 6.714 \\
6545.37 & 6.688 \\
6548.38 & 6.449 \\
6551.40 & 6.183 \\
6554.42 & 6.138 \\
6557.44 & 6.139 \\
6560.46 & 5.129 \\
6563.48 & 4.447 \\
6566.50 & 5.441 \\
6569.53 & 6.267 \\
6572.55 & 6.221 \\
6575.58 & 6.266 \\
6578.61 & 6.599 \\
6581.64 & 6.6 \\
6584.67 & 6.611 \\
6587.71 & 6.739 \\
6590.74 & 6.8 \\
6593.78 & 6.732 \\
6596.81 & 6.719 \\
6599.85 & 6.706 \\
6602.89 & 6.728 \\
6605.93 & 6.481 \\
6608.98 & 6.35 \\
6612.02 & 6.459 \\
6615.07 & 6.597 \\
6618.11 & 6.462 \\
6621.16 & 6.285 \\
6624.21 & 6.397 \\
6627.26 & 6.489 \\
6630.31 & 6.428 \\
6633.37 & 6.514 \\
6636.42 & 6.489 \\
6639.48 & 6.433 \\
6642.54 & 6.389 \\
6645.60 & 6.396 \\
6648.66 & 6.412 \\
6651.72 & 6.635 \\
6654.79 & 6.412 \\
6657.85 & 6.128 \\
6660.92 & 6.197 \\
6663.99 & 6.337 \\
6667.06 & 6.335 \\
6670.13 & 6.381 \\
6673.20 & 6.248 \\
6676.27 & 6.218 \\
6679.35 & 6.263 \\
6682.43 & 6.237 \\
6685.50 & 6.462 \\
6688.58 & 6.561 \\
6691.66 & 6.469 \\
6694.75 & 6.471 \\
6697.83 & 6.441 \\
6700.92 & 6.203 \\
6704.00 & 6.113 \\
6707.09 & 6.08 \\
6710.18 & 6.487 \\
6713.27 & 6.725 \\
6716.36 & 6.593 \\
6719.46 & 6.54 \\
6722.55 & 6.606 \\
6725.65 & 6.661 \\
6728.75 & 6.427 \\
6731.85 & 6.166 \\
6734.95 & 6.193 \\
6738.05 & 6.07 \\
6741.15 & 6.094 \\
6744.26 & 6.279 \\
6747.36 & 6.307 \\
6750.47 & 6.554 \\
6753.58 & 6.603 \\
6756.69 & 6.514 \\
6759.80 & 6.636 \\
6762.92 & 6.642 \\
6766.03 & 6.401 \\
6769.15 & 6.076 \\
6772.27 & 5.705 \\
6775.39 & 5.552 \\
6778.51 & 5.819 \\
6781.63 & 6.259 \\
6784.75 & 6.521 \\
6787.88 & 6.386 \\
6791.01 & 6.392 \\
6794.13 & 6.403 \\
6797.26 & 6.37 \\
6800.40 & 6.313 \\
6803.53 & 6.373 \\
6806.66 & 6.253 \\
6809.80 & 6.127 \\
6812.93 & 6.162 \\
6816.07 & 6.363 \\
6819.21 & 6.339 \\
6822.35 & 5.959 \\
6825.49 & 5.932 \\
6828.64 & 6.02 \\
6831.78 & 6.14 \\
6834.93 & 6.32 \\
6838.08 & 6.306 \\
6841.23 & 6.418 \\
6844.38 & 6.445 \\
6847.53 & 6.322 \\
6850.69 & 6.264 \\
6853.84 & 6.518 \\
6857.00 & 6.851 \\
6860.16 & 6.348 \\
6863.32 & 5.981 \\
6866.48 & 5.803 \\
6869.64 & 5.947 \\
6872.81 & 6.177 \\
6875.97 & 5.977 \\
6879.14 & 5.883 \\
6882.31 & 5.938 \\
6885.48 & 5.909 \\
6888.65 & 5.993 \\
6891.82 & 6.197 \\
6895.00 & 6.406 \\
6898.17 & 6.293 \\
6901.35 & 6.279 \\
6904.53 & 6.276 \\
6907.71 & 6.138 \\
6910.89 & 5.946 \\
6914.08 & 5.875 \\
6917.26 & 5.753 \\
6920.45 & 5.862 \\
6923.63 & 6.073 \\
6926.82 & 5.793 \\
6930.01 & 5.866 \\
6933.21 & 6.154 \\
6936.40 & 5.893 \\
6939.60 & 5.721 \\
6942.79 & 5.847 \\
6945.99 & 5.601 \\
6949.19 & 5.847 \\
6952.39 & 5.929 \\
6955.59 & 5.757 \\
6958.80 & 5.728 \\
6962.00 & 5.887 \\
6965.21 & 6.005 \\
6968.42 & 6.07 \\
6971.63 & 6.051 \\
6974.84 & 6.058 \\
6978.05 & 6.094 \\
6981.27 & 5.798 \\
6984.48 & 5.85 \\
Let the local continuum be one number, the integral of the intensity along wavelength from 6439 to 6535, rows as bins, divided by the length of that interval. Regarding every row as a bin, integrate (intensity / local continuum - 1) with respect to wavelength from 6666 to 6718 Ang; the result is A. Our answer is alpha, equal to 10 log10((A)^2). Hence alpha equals 8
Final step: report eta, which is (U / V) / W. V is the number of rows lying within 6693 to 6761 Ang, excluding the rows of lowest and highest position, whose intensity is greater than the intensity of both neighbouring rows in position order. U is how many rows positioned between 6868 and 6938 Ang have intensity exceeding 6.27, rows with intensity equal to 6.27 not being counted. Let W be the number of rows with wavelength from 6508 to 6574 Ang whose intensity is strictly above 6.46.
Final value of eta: 0.08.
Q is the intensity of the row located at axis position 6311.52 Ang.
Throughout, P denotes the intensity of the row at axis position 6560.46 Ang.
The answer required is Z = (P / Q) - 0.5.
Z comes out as 0.25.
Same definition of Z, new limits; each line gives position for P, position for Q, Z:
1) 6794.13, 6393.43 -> 0.44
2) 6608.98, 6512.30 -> 0.43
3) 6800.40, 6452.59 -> 0.49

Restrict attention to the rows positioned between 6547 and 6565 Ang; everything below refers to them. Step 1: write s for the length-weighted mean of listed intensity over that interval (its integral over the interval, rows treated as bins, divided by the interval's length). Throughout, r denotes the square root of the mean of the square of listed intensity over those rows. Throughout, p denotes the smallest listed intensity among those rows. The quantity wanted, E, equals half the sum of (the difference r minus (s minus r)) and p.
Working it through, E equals 5.14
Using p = 4.447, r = 5.79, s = 5.74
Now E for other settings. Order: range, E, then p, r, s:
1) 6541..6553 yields 6.35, 6.183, 6.51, 6.50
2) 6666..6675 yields 6.28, 6.248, 6.32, 6.32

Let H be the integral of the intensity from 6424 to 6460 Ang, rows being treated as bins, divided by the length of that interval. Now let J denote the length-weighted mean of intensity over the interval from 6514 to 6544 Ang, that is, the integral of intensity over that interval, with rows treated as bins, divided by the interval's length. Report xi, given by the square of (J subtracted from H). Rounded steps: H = 6.65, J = 6.7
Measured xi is 0.001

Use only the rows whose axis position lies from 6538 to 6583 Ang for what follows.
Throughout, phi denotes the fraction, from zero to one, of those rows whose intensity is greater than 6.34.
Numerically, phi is 0.4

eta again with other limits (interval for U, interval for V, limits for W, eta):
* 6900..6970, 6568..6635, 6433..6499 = 0.03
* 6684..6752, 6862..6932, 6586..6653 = 0.29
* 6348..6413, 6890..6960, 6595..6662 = 0.44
